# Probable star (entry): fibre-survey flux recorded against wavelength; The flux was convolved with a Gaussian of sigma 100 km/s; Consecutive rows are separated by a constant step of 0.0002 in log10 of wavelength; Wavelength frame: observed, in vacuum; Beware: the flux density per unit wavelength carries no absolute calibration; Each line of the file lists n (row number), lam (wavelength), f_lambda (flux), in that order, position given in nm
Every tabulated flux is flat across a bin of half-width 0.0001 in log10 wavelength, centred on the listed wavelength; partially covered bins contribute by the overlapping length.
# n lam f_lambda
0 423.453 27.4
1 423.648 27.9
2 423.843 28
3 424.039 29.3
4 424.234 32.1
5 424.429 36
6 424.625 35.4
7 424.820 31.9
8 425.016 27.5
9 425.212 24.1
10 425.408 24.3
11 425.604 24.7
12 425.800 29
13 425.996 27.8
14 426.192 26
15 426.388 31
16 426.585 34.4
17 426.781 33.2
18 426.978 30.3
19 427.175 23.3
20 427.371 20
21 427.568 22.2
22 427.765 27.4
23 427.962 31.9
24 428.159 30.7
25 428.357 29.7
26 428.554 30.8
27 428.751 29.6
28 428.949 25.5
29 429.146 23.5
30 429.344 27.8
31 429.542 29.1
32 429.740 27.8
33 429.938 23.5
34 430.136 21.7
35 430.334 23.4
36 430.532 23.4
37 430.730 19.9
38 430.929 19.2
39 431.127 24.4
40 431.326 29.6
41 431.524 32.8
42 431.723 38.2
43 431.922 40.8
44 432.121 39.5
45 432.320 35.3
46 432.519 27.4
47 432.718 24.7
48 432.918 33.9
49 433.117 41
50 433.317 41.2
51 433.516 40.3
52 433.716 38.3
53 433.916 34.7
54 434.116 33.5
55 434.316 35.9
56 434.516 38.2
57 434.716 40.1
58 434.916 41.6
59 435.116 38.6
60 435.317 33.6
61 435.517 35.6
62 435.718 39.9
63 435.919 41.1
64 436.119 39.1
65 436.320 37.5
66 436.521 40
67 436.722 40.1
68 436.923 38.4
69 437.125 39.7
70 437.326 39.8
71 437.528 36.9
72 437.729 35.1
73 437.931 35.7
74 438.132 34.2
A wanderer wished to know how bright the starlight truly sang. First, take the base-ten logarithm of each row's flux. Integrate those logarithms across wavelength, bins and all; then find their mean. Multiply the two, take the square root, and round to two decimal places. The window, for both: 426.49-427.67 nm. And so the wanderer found 1.55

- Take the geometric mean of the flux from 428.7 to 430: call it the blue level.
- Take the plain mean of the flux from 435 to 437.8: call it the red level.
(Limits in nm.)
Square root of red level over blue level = 1.20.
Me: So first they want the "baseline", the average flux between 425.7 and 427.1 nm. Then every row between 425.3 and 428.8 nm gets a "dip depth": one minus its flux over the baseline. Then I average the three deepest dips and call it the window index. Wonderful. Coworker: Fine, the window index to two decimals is 0.28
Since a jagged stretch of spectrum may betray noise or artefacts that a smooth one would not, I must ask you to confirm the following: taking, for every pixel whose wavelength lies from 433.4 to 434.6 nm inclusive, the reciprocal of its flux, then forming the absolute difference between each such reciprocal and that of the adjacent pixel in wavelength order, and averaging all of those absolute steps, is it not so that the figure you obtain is 0.0017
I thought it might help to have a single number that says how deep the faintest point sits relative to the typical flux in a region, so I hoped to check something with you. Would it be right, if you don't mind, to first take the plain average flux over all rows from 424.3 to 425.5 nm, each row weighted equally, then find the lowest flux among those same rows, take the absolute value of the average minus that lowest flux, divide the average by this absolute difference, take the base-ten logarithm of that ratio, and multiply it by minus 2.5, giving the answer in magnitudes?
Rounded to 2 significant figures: -1.8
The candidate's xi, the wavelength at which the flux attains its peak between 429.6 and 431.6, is 431.524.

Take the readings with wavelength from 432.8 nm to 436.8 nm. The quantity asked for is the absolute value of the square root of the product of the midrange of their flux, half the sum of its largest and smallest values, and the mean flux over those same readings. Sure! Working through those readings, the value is 38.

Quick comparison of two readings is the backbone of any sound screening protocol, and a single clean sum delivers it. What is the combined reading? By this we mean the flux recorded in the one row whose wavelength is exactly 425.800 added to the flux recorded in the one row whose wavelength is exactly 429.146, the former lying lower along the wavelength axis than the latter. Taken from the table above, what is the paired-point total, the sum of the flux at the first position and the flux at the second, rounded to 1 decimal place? 52.5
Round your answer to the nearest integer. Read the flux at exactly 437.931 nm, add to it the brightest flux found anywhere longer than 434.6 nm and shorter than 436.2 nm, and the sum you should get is 77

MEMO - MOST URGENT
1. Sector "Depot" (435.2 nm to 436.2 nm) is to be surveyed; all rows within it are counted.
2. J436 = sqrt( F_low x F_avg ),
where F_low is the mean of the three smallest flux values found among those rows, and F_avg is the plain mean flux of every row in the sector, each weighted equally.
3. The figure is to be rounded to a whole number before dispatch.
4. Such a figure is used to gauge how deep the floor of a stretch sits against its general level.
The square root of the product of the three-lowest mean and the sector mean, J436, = 37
